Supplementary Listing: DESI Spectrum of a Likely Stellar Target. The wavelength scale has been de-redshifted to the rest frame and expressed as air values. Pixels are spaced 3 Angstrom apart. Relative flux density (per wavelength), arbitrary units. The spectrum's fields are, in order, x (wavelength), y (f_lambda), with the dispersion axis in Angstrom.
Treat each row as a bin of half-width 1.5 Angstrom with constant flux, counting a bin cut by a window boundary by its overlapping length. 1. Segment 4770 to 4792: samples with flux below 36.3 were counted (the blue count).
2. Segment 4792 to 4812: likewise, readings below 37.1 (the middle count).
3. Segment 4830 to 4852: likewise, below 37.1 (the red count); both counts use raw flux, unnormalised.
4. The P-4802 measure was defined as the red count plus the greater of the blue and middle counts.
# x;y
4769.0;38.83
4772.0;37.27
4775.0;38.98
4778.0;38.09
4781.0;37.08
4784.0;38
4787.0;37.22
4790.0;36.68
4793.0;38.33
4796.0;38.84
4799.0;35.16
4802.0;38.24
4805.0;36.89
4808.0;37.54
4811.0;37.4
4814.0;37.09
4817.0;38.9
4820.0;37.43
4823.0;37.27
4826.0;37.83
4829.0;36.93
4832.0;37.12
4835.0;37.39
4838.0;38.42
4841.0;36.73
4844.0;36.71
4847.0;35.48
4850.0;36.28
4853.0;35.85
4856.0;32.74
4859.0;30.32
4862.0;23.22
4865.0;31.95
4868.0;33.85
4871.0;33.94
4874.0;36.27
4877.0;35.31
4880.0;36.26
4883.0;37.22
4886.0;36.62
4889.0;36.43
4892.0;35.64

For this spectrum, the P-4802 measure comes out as 6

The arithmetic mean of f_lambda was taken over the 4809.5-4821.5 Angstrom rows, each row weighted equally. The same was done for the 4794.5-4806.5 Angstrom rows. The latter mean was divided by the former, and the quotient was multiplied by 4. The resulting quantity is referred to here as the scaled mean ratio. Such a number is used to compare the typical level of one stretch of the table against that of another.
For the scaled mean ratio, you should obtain 3.96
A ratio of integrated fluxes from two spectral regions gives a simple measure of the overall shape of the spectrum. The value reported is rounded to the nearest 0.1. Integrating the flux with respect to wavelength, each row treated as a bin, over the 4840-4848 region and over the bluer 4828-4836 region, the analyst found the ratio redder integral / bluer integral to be 1.0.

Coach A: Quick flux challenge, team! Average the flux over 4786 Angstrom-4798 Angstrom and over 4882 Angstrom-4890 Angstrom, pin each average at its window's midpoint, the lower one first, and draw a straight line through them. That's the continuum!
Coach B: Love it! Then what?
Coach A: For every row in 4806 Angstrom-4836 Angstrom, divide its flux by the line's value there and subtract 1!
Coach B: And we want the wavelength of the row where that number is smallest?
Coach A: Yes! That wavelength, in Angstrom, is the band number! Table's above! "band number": 4829.0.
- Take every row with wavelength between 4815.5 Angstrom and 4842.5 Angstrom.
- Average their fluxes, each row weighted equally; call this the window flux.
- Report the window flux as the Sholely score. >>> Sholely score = 37.56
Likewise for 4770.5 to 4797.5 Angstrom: 37.83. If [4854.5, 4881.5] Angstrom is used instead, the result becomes 32.65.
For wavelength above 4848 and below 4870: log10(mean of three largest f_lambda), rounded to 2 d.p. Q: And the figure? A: 1.55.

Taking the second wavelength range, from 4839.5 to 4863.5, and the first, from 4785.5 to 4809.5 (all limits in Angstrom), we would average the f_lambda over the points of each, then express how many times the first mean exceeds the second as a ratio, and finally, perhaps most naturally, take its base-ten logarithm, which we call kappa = 0.048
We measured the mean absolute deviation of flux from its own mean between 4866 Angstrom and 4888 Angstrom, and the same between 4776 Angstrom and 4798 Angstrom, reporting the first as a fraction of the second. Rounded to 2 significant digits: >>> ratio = 1.7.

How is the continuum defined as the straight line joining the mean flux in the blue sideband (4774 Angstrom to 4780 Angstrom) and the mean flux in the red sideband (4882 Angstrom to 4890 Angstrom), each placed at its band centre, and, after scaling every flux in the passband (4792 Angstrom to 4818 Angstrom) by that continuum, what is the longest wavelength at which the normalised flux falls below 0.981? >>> 4814.0 Angstrom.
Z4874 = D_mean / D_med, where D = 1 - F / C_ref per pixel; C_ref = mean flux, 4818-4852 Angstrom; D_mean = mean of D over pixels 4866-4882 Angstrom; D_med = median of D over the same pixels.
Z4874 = 1.1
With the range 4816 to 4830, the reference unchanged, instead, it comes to 1.6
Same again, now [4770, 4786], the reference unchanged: 0.9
